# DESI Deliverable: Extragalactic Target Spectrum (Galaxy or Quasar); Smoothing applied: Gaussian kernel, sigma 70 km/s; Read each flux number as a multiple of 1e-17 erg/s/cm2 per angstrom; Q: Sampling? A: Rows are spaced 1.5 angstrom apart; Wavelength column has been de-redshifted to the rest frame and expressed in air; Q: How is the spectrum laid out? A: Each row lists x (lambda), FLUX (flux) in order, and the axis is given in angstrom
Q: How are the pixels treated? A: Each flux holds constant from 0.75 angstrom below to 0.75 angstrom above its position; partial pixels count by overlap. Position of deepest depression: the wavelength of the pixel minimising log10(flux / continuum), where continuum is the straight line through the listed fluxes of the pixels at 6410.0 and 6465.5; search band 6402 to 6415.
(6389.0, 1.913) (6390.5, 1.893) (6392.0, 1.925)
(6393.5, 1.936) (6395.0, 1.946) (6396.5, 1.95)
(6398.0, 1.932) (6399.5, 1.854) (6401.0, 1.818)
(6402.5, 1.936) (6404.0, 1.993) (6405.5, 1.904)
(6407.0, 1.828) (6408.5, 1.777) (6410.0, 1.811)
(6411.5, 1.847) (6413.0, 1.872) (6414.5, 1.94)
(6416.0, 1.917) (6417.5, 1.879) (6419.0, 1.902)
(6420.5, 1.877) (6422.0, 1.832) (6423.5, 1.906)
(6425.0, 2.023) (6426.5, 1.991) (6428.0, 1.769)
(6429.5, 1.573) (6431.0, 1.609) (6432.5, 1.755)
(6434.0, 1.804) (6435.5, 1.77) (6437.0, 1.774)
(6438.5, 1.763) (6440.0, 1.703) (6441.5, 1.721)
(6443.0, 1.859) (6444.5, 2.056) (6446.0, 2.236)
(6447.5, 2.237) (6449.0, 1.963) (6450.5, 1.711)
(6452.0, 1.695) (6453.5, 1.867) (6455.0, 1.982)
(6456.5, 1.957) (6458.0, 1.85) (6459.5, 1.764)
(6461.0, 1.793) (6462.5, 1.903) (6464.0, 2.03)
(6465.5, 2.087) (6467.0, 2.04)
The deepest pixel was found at 6408.5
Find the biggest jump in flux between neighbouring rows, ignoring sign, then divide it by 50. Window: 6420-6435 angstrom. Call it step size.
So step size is 0.0044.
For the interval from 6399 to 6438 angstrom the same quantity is 0.0044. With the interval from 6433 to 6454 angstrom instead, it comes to 0.0055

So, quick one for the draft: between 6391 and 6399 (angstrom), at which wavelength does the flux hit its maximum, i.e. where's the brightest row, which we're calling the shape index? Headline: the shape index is 6396.5 angstrom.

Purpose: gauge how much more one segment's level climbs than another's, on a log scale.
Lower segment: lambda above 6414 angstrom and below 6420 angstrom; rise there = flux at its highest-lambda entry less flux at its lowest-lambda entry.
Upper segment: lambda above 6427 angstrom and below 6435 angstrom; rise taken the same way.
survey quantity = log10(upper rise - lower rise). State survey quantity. -1.1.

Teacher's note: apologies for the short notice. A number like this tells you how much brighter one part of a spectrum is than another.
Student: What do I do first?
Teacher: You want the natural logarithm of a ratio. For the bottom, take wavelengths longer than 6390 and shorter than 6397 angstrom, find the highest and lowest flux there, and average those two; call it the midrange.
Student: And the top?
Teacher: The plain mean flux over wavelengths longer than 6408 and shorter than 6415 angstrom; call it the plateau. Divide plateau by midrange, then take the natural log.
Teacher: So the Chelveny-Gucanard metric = -0.04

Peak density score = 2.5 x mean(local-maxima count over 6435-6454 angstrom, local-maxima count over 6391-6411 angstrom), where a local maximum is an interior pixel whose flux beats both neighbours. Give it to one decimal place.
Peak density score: 5.0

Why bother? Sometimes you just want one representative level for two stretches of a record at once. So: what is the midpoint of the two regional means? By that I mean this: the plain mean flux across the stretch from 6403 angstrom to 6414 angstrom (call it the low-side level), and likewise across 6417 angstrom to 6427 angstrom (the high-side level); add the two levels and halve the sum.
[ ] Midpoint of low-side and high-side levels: 1.89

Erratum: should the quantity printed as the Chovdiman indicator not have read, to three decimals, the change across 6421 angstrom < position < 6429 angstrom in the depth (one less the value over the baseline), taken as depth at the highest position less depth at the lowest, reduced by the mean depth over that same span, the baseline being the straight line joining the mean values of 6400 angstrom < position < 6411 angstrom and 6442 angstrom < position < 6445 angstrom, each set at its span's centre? 0.035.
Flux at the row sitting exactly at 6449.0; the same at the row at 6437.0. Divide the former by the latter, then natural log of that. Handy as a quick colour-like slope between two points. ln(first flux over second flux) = 0.10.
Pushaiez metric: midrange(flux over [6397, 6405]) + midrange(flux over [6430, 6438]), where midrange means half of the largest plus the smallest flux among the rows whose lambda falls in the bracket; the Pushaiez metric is 3.61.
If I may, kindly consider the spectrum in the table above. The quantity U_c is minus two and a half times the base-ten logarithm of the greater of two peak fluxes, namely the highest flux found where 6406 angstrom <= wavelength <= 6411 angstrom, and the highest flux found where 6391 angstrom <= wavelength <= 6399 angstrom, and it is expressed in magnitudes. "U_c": -0.725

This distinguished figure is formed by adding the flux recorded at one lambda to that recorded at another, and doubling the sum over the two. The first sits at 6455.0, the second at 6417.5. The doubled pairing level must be 7.7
